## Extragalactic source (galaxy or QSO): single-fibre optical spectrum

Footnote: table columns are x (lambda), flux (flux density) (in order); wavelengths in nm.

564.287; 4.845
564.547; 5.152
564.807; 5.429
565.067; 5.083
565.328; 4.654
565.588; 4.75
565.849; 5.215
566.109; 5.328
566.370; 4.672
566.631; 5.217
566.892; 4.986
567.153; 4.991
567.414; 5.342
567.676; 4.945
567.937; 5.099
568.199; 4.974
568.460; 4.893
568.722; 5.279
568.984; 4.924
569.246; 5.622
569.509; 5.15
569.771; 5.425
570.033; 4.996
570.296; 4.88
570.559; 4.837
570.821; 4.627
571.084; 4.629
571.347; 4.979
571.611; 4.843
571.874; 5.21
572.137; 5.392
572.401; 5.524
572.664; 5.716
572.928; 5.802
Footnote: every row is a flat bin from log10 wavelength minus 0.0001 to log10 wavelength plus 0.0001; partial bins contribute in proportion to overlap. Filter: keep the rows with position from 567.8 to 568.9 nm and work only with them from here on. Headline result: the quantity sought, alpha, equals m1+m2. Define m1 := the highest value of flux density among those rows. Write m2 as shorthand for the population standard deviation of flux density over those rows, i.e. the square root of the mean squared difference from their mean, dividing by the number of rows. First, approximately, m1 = 5.279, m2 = 0.15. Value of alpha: 5.4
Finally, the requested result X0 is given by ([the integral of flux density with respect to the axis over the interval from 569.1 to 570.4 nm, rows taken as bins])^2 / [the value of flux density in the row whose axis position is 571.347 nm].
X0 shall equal 9.2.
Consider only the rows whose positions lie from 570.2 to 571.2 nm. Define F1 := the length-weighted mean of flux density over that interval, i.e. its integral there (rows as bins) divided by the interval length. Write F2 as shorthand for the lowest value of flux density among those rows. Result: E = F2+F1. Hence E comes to 9.4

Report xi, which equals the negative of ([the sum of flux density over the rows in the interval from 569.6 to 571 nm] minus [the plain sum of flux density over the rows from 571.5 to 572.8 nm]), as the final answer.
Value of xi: 1.9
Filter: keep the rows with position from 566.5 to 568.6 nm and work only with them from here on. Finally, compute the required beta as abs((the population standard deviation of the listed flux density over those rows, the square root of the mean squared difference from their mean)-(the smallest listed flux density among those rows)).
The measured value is 4.75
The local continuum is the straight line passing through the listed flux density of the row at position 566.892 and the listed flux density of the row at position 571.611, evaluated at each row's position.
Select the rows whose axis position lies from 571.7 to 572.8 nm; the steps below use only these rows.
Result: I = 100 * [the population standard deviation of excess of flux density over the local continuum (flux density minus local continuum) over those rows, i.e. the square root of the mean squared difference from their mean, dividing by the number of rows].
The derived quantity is 19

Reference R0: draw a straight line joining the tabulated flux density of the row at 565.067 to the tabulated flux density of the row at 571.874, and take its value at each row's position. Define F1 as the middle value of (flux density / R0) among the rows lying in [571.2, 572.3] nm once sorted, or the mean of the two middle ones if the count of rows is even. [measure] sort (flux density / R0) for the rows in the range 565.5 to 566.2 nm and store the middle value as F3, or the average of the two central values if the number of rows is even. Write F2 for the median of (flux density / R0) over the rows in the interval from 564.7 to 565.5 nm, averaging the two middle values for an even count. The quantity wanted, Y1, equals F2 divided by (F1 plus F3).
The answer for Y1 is 0.50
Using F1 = 0.979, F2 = 1.00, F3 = 1.02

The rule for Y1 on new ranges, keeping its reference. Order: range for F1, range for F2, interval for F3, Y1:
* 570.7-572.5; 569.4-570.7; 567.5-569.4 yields 0.50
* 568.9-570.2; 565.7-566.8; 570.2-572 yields 0.53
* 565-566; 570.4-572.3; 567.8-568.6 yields 0.48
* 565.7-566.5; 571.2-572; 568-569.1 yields 0.48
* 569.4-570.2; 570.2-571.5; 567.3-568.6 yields 0.47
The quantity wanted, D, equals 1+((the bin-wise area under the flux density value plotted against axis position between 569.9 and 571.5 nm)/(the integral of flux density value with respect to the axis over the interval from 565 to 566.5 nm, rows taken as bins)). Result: 2.04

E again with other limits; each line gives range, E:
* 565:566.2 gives 9.6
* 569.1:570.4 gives 10.1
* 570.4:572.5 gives 9.6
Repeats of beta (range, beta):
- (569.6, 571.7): 4.39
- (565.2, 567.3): 4.41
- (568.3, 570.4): 4.62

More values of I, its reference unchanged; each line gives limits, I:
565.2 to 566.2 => 30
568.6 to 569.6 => 25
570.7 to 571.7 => 16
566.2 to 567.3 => 20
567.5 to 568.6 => 7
